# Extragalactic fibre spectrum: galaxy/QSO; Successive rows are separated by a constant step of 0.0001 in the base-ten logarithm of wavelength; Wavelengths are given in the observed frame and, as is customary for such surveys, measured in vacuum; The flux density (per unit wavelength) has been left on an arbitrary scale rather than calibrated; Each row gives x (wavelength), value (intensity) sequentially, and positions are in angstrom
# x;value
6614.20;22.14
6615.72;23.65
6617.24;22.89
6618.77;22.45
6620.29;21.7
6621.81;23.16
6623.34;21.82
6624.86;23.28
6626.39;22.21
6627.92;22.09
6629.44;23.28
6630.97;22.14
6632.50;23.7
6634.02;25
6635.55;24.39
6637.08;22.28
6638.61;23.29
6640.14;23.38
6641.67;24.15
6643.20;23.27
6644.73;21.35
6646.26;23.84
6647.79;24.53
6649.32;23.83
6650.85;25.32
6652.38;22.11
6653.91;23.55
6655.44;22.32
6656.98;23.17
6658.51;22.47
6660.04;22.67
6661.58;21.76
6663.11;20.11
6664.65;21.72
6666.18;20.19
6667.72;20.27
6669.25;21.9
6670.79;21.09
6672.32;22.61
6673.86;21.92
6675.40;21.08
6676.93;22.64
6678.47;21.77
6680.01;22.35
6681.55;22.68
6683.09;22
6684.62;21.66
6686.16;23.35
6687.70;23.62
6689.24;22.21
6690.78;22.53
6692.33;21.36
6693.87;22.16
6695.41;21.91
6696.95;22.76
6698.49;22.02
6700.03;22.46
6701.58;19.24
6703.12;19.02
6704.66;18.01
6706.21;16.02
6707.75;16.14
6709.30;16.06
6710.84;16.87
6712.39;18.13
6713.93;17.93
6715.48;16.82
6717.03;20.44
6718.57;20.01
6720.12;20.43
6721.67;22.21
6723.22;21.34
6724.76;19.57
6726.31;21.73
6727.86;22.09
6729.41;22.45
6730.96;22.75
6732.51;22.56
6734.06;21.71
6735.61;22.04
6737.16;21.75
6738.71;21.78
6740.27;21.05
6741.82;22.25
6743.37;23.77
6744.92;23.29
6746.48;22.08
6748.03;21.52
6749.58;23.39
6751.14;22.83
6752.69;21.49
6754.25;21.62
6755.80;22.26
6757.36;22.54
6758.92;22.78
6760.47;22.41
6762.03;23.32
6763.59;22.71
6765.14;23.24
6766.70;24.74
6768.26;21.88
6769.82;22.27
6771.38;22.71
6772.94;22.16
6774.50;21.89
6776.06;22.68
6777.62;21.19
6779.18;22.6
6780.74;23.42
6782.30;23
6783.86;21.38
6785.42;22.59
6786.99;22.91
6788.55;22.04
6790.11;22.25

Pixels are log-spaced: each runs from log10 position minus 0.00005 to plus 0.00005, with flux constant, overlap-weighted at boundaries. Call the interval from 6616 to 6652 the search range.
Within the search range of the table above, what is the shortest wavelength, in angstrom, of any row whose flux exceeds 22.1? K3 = 6617.24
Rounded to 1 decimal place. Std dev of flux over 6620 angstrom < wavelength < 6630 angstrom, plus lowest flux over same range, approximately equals 22.4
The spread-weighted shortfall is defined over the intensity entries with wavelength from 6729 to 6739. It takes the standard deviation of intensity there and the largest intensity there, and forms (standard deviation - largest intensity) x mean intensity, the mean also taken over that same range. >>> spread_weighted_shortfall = -495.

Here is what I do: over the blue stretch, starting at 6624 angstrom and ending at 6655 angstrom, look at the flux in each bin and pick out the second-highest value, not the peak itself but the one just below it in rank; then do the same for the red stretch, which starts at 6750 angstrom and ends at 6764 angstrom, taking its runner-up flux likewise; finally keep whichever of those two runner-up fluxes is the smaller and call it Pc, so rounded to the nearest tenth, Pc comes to 22.8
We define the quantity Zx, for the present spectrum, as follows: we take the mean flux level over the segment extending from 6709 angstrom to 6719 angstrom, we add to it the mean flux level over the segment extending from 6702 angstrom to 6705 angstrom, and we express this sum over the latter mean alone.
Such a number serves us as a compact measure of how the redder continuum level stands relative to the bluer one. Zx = 1.97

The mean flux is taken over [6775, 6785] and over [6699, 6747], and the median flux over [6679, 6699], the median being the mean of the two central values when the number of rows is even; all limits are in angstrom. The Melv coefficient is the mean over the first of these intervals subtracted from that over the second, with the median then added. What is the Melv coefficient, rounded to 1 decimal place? 20.2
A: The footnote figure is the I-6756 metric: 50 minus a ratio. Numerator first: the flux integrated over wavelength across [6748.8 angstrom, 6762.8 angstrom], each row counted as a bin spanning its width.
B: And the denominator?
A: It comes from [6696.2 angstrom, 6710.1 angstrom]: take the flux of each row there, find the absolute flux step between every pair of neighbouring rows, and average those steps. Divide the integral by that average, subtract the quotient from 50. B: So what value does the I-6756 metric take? -272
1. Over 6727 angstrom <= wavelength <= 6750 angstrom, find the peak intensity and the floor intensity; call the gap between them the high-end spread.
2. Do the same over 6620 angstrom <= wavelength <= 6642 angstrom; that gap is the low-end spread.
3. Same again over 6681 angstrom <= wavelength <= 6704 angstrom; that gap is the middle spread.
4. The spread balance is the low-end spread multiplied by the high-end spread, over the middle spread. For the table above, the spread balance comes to 2.0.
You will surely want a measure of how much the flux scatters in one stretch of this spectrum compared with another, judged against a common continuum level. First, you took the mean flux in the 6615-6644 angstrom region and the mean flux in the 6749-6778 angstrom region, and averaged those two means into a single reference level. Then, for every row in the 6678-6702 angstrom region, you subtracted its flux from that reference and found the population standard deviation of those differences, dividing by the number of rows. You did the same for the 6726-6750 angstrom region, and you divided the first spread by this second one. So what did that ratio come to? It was 1.3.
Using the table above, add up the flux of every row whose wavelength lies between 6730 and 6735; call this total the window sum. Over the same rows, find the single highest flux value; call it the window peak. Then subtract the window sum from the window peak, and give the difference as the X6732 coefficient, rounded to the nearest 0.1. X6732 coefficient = -44.3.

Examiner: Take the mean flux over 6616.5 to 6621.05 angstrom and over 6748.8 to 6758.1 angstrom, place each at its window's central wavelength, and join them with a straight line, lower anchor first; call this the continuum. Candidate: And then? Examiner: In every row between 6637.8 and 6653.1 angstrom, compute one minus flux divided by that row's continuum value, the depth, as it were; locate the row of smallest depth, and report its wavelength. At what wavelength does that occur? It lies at 6650.85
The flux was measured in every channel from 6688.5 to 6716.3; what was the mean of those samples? 19.5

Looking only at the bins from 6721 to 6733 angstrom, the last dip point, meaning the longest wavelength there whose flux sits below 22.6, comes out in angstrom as 6732.51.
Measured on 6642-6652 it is 6644.73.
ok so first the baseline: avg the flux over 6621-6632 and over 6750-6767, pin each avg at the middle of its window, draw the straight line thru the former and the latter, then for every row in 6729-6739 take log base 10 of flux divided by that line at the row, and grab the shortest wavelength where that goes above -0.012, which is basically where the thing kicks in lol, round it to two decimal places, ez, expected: 6729.41 angstrom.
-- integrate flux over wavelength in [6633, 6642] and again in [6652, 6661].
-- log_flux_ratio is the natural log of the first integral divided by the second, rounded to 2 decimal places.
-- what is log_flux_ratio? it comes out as 0.04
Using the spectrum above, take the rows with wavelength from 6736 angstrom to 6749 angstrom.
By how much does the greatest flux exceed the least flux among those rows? 2.7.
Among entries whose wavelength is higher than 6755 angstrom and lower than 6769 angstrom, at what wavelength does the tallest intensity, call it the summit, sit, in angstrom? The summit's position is 6766.70 angstrom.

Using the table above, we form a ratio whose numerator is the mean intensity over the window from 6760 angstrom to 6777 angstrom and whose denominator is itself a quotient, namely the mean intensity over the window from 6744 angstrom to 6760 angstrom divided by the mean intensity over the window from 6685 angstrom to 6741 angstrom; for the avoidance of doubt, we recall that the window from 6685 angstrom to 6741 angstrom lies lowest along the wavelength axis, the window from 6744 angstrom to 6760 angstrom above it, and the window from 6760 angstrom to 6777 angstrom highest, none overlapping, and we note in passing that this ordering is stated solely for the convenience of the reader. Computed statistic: 20.9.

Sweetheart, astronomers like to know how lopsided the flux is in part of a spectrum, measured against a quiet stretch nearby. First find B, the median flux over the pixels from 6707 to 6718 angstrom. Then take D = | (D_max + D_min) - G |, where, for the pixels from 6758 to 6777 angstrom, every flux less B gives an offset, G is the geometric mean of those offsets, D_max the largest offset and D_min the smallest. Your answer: 7.1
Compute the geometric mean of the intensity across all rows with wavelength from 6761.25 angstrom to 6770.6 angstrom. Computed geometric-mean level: 23.0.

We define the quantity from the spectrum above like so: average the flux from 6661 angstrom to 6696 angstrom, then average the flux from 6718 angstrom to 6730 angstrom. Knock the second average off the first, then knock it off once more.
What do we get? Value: -21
